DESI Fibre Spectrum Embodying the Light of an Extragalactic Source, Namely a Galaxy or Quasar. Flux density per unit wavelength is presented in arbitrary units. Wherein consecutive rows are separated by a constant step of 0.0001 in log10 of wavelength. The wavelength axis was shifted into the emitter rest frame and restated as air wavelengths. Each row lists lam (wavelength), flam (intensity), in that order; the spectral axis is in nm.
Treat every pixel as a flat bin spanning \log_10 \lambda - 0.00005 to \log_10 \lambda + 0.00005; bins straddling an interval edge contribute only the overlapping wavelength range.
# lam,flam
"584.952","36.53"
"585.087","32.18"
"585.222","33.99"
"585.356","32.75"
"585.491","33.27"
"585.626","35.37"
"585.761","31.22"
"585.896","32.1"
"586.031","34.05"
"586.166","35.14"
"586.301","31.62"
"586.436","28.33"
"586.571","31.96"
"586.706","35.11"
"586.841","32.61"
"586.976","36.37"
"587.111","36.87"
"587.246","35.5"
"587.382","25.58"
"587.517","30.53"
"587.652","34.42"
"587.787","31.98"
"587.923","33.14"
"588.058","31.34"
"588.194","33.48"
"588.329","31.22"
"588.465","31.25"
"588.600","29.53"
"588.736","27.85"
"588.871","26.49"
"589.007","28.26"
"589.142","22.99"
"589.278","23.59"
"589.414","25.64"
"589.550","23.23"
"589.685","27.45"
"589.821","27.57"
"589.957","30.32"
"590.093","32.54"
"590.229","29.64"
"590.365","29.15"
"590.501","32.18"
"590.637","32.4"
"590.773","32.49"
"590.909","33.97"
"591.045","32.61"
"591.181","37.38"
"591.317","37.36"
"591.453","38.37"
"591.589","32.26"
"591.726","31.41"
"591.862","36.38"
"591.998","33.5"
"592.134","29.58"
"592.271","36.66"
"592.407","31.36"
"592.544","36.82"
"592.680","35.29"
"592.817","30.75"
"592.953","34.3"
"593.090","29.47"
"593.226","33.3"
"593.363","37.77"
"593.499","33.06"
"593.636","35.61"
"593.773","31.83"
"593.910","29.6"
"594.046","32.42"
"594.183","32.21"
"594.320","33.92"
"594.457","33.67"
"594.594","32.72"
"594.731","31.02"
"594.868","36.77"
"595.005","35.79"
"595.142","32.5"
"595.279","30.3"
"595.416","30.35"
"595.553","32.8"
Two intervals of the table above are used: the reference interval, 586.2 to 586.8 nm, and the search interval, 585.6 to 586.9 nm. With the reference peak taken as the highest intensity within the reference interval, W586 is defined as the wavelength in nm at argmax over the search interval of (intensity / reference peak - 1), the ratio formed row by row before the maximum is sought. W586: 585.626 nm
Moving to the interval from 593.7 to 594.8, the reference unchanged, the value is 594.320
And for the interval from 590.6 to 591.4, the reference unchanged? 591.181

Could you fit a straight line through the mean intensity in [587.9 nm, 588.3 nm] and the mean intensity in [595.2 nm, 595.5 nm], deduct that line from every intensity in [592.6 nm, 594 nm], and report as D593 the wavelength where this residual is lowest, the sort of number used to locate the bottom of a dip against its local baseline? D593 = 593.090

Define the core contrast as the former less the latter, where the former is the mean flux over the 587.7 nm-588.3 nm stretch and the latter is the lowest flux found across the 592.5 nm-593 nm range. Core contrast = 1.7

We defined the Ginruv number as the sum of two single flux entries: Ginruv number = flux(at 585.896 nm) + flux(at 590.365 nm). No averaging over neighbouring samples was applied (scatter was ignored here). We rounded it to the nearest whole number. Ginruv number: 61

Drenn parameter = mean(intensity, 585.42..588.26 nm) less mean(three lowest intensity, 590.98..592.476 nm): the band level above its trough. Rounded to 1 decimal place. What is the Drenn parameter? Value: 2.1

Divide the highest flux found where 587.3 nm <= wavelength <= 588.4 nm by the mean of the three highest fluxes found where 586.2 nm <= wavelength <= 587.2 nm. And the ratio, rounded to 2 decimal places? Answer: 0.95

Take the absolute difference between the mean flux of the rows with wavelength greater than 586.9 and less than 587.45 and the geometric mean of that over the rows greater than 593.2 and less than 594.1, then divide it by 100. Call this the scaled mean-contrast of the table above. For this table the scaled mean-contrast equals 0.00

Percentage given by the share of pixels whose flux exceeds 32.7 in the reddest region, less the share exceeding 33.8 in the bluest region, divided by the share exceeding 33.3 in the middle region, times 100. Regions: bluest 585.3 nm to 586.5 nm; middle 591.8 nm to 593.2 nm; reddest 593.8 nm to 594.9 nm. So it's 28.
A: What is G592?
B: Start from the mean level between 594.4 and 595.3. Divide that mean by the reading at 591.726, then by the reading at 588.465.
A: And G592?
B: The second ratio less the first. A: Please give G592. 0.01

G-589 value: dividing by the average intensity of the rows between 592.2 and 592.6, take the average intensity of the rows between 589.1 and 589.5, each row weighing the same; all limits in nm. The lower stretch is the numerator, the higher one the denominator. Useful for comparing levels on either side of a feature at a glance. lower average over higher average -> 0.69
